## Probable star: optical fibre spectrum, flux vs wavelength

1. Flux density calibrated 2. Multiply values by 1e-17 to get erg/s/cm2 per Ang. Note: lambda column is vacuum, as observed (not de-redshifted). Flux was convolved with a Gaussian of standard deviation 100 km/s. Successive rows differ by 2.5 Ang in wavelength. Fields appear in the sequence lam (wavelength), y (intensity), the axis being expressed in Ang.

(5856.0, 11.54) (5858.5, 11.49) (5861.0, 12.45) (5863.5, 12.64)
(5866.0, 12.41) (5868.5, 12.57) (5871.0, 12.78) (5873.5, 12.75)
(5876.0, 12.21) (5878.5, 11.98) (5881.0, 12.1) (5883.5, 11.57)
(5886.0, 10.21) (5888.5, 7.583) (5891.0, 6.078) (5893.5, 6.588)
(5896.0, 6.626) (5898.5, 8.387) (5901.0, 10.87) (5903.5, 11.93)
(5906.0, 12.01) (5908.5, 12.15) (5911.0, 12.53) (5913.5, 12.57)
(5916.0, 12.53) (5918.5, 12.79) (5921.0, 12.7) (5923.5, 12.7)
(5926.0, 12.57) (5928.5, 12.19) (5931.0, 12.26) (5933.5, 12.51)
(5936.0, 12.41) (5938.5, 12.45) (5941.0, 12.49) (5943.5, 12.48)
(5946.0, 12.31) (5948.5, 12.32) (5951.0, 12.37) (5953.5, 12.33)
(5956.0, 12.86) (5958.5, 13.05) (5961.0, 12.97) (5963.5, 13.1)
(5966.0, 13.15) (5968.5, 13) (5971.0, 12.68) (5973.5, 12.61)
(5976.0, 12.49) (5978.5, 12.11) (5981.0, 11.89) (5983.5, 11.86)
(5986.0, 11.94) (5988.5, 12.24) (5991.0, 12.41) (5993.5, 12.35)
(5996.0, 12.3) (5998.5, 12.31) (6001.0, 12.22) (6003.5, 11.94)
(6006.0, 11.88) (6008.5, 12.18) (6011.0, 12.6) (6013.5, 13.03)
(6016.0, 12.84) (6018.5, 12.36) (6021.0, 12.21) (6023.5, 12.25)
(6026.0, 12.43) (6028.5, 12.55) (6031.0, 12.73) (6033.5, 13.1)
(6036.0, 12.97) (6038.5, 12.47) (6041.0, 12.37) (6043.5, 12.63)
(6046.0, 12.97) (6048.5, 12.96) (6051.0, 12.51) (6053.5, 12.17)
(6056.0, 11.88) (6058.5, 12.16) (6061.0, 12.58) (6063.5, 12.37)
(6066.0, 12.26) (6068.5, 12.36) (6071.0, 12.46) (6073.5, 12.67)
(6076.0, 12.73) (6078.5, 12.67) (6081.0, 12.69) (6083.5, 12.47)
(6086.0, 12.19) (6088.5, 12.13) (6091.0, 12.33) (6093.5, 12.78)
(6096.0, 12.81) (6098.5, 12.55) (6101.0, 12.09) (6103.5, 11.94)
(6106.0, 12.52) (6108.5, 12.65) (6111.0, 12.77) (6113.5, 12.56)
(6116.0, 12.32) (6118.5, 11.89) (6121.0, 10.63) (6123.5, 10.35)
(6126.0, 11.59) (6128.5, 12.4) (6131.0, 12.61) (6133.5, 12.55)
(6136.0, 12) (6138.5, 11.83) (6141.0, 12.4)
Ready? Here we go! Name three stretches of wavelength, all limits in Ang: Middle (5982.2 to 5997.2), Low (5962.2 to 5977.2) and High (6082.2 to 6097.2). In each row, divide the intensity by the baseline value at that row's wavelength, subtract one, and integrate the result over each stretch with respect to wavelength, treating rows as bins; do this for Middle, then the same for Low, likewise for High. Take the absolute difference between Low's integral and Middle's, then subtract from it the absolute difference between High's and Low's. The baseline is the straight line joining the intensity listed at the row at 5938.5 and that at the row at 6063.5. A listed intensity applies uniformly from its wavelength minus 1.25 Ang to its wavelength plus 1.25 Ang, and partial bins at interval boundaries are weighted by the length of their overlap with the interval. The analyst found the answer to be 0.40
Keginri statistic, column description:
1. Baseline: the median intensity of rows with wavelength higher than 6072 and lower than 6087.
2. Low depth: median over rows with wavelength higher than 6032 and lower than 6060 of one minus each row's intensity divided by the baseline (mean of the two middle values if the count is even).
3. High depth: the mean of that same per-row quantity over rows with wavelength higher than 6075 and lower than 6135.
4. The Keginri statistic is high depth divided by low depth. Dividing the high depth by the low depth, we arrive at 2.6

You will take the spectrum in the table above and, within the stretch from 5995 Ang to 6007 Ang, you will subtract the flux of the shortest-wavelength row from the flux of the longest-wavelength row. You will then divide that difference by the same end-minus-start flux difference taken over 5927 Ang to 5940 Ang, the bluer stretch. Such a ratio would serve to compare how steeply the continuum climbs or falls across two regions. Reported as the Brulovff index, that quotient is -1.6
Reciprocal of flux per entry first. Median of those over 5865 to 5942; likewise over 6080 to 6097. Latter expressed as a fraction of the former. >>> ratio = 0.98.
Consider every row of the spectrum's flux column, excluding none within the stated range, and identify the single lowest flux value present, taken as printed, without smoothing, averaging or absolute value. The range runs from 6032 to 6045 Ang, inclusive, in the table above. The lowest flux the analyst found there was 12.37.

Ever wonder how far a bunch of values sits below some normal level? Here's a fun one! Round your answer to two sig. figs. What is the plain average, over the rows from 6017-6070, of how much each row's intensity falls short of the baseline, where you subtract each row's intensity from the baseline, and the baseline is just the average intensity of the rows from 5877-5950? -1.2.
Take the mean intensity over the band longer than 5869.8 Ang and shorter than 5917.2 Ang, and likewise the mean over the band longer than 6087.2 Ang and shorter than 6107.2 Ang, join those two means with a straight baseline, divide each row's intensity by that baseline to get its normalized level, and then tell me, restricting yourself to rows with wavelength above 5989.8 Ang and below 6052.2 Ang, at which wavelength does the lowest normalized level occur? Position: 6006.0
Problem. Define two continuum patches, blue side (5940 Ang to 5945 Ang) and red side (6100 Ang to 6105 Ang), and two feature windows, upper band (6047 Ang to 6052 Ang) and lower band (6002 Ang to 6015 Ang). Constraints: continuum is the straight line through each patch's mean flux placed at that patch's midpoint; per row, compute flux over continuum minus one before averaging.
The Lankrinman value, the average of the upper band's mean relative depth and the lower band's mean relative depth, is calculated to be 0.025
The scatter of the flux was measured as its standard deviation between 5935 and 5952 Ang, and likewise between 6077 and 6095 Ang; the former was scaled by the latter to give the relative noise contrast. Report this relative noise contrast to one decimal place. 0.3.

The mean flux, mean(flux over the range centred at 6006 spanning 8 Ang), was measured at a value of 12.0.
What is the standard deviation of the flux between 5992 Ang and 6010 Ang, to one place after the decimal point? 0.2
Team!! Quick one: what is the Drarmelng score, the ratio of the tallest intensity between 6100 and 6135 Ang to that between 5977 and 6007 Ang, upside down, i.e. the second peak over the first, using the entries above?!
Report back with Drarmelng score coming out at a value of 0.97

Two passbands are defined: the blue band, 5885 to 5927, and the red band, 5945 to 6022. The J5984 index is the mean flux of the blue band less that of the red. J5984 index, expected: -1.8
